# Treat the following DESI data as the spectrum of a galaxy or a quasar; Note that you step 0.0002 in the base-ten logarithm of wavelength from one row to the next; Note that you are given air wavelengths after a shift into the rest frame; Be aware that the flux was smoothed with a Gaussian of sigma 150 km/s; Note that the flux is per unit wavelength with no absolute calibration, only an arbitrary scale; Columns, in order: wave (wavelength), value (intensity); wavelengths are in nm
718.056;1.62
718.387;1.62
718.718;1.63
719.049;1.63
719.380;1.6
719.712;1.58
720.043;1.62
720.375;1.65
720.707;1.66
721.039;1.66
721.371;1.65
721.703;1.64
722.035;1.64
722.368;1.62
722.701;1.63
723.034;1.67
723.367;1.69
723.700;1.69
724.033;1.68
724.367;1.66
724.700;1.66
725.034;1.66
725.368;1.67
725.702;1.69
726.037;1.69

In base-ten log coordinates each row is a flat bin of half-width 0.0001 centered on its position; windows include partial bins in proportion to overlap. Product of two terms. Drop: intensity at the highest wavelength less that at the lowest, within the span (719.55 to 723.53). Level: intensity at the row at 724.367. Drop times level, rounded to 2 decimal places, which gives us 0.18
